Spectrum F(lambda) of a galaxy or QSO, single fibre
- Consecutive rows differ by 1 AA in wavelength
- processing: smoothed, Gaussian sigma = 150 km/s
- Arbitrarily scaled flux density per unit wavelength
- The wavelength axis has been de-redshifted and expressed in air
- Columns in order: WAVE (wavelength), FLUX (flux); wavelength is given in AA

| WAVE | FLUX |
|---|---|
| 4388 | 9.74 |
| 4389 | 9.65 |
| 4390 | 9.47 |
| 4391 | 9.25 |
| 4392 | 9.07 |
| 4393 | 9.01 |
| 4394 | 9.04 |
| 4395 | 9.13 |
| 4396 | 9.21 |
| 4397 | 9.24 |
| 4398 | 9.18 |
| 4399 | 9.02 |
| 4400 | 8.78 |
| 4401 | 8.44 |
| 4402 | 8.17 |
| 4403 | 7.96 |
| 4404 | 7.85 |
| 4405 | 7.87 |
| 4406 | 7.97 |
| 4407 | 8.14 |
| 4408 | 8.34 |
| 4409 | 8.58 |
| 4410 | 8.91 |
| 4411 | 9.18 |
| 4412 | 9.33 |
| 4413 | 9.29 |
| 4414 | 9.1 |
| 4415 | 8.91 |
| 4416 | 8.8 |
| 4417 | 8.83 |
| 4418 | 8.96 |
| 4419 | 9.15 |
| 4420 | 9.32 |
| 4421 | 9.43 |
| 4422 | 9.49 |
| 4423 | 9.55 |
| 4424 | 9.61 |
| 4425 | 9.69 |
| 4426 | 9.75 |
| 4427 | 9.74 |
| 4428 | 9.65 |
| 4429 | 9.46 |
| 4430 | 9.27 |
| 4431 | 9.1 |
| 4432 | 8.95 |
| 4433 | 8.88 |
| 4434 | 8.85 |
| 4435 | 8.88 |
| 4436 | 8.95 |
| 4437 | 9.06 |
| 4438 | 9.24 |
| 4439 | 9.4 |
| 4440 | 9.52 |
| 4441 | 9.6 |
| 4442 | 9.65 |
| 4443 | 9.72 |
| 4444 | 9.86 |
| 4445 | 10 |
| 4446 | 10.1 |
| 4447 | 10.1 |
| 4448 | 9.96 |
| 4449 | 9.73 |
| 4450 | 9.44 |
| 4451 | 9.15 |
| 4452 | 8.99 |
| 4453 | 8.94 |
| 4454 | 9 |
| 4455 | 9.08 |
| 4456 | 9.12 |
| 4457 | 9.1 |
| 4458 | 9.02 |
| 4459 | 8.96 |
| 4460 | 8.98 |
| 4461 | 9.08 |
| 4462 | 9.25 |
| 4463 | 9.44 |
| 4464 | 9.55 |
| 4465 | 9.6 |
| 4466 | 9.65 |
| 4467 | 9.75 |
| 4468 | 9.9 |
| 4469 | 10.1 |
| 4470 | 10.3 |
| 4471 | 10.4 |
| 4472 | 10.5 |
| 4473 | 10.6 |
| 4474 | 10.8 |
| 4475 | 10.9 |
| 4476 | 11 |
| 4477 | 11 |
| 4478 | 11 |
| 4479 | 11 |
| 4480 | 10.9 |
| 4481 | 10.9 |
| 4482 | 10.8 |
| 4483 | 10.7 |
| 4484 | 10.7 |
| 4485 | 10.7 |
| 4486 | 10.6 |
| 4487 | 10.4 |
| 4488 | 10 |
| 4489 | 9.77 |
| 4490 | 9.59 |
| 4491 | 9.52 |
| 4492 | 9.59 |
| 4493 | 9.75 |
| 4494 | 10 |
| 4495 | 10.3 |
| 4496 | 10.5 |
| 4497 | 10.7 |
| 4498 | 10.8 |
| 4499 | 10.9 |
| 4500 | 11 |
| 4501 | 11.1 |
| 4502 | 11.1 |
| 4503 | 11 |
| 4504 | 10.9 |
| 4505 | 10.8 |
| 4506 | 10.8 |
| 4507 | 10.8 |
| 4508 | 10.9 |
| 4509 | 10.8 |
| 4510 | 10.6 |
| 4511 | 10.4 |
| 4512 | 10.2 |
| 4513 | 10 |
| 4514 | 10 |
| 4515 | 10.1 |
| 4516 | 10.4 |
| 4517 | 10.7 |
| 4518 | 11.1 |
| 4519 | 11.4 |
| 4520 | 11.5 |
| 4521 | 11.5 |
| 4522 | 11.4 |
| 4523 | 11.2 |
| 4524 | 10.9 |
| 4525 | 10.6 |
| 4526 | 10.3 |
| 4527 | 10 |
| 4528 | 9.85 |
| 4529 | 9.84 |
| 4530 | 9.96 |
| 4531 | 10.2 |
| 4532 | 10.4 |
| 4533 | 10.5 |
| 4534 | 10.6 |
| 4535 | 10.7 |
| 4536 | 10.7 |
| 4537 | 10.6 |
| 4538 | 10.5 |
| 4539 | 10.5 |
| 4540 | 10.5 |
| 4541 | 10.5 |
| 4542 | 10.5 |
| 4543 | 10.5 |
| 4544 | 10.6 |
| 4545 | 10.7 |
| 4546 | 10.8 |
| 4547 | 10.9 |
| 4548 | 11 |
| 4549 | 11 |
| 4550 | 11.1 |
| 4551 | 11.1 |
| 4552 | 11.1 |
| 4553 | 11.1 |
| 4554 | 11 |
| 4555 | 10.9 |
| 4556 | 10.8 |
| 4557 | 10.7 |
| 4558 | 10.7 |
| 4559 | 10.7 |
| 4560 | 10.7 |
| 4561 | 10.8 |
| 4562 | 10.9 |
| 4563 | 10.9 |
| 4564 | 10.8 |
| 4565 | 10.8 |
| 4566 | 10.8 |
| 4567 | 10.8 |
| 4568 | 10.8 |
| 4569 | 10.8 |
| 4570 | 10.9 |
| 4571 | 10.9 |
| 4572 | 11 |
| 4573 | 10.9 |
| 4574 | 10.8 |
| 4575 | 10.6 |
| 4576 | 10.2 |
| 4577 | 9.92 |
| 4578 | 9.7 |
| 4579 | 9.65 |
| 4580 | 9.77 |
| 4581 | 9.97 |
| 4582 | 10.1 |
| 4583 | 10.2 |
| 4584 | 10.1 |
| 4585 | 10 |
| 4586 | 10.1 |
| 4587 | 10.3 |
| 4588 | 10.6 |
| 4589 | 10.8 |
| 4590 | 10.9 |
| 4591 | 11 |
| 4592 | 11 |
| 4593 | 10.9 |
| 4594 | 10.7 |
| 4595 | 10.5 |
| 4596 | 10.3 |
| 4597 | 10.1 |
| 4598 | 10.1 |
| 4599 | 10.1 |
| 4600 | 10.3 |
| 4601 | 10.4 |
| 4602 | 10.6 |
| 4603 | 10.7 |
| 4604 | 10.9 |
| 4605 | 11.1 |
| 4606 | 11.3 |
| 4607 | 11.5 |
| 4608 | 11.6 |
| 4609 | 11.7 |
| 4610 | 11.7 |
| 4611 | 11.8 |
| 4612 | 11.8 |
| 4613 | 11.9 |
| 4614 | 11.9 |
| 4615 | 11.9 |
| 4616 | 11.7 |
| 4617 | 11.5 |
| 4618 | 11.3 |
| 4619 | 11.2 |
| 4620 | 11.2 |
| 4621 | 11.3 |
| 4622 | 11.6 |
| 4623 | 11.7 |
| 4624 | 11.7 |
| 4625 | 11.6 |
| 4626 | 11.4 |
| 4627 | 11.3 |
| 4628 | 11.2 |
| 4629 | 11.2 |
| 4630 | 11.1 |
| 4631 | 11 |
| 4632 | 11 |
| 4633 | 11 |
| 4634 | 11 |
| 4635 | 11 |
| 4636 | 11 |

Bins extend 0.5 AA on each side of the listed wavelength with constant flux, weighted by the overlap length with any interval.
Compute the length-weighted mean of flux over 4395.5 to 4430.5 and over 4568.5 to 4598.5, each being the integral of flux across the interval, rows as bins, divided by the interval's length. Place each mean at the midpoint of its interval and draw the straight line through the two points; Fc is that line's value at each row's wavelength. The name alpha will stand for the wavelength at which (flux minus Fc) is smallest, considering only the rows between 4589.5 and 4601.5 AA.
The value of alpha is 4599 AA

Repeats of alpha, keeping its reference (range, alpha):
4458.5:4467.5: 4459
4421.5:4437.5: 4434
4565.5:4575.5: 4575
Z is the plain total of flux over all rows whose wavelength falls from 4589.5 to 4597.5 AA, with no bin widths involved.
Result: 85.4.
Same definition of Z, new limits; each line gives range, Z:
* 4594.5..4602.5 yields 82.4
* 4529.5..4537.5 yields 83.7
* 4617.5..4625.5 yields 91.6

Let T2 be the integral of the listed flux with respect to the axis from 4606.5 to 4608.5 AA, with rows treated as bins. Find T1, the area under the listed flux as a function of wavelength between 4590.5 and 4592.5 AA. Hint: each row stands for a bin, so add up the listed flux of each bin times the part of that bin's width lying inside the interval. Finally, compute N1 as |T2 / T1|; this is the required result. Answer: 1.05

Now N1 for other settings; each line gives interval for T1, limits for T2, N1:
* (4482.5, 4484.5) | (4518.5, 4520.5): 1.07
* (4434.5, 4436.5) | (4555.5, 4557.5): 1.21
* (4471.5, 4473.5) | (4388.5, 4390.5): 0.91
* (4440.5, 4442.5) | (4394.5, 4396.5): 0.95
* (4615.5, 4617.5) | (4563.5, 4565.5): 0.93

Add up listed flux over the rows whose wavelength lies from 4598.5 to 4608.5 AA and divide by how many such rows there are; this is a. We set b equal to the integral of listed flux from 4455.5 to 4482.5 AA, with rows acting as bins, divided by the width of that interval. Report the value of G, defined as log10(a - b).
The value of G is -0.1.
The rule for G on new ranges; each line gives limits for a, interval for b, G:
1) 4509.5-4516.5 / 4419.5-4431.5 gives -0.1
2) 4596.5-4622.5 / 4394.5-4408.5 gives 0.4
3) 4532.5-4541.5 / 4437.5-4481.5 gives -0.1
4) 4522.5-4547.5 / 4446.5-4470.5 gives 0.0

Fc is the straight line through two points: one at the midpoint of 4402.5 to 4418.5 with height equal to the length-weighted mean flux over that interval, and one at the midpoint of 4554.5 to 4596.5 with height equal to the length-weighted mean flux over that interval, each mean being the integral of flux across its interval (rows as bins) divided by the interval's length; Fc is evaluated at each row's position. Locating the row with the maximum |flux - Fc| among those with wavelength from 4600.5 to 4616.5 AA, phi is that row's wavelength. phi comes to 4613 AA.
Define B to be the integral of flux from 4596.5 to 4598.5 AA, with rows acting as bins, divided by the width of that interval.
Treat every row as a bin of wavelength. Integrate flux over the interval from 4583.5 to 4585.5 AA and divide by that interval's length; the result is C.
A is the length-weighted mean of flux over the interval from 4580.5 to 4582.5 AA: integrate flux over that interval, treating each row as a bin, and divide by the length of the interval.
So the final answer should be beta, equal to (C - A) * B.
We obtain 0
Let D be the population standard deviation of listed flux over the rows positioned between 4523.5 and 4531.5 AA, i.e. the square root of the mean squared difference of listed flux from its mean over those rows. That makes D 0.36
